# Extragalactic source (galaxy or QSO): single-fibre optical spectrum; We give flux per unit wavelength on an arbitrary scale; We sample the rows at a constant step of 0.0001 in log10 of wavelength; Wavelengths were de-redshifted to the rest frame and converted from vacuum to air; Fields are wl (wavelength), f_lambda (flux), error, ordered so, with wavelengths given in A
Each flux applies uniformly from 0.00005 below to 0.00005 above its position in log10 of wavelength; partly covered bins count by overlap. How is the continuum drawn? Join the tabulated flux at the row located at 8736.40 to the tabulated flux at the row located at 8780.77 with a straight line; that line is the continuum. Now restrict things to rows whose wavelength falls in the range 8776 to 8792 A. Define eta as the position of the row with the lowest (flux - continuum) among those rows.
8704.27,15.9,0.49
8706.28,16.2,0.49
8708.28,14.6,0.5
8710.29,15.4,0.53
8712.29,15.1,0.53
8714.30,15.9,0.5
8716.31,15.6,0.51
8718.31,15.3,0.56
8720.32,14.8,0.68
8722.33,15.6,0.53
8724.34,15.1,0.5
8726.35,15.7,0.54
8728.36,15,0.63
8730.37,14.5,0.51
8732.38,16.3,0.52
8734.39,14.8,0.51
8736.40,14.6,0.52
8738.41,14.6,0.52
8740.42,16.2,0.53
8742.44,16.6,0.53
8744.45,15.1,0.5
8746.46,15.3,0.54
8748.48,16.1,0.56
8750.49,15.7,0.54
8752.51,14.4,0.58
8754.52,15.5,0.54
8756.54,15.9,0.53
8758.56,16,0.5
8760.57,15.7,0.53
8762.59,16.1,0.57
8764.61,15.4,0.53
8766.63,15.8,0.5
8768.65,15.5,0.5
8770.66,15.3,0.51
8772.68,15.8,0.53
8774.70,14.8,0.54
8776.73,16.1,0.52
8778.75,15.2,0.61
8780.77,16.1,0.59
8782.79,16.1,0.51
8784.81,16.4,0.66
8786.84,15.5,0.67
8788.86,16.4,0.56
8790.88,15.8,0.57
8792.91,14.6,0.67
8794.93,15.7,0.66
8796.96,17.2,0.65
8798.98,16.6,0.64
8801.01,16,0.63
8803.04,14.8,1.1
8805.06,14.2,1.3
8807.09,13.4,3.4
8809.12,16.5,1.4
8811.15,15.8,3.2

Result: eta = 8778.75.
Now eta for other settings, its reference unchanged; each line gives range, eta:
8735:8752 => 8738.41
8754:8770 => 8768.65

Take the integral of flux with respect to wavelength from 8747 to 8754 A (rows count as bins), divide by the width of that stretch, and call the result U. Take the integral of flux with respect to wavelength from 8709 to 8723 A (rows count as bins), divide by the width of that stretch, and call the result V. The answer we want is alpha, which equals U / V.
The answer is 1.00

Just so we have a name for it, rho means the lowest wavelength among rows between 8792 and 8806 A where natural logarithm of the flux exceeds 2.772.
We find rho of 8796.96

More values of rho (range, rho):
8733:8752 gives 8740.42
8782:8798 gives 8782.79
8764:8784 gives 8776.73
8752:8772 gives 8758.56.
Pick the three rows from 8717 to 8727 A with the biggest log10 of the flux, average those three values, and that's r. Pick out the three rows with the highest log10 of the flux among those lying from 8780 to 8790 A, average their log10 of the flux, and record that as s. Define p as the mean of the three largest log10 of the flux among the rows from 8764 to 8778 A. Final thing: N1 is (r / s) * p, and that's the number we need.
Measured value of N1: 1.181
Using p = 1.20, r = 1.191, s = 1.212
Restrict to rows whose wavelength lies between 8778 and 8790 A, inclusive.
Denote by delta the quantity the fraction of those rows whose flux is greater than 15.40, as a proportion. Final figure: 0.83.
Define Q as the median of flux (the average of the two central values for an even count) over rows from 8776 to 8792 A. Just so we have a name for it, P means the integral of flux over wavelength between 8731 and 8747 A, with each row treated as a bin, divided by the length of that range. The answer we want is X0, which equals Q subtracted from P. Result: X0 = -0.67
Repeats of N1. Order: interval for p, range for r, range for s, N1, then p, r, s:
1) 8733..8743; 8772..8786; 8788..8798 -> 1.193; 1.20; 1.209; 1.216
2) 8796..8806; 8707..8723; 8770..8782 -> 1.212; 1.22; 1.196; 1.204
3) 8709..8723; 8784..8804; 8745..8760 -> 1.215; 1.20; 1.223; 1.204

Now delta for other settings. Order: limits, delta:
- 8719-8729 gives 0.40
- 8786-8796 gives 0.80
